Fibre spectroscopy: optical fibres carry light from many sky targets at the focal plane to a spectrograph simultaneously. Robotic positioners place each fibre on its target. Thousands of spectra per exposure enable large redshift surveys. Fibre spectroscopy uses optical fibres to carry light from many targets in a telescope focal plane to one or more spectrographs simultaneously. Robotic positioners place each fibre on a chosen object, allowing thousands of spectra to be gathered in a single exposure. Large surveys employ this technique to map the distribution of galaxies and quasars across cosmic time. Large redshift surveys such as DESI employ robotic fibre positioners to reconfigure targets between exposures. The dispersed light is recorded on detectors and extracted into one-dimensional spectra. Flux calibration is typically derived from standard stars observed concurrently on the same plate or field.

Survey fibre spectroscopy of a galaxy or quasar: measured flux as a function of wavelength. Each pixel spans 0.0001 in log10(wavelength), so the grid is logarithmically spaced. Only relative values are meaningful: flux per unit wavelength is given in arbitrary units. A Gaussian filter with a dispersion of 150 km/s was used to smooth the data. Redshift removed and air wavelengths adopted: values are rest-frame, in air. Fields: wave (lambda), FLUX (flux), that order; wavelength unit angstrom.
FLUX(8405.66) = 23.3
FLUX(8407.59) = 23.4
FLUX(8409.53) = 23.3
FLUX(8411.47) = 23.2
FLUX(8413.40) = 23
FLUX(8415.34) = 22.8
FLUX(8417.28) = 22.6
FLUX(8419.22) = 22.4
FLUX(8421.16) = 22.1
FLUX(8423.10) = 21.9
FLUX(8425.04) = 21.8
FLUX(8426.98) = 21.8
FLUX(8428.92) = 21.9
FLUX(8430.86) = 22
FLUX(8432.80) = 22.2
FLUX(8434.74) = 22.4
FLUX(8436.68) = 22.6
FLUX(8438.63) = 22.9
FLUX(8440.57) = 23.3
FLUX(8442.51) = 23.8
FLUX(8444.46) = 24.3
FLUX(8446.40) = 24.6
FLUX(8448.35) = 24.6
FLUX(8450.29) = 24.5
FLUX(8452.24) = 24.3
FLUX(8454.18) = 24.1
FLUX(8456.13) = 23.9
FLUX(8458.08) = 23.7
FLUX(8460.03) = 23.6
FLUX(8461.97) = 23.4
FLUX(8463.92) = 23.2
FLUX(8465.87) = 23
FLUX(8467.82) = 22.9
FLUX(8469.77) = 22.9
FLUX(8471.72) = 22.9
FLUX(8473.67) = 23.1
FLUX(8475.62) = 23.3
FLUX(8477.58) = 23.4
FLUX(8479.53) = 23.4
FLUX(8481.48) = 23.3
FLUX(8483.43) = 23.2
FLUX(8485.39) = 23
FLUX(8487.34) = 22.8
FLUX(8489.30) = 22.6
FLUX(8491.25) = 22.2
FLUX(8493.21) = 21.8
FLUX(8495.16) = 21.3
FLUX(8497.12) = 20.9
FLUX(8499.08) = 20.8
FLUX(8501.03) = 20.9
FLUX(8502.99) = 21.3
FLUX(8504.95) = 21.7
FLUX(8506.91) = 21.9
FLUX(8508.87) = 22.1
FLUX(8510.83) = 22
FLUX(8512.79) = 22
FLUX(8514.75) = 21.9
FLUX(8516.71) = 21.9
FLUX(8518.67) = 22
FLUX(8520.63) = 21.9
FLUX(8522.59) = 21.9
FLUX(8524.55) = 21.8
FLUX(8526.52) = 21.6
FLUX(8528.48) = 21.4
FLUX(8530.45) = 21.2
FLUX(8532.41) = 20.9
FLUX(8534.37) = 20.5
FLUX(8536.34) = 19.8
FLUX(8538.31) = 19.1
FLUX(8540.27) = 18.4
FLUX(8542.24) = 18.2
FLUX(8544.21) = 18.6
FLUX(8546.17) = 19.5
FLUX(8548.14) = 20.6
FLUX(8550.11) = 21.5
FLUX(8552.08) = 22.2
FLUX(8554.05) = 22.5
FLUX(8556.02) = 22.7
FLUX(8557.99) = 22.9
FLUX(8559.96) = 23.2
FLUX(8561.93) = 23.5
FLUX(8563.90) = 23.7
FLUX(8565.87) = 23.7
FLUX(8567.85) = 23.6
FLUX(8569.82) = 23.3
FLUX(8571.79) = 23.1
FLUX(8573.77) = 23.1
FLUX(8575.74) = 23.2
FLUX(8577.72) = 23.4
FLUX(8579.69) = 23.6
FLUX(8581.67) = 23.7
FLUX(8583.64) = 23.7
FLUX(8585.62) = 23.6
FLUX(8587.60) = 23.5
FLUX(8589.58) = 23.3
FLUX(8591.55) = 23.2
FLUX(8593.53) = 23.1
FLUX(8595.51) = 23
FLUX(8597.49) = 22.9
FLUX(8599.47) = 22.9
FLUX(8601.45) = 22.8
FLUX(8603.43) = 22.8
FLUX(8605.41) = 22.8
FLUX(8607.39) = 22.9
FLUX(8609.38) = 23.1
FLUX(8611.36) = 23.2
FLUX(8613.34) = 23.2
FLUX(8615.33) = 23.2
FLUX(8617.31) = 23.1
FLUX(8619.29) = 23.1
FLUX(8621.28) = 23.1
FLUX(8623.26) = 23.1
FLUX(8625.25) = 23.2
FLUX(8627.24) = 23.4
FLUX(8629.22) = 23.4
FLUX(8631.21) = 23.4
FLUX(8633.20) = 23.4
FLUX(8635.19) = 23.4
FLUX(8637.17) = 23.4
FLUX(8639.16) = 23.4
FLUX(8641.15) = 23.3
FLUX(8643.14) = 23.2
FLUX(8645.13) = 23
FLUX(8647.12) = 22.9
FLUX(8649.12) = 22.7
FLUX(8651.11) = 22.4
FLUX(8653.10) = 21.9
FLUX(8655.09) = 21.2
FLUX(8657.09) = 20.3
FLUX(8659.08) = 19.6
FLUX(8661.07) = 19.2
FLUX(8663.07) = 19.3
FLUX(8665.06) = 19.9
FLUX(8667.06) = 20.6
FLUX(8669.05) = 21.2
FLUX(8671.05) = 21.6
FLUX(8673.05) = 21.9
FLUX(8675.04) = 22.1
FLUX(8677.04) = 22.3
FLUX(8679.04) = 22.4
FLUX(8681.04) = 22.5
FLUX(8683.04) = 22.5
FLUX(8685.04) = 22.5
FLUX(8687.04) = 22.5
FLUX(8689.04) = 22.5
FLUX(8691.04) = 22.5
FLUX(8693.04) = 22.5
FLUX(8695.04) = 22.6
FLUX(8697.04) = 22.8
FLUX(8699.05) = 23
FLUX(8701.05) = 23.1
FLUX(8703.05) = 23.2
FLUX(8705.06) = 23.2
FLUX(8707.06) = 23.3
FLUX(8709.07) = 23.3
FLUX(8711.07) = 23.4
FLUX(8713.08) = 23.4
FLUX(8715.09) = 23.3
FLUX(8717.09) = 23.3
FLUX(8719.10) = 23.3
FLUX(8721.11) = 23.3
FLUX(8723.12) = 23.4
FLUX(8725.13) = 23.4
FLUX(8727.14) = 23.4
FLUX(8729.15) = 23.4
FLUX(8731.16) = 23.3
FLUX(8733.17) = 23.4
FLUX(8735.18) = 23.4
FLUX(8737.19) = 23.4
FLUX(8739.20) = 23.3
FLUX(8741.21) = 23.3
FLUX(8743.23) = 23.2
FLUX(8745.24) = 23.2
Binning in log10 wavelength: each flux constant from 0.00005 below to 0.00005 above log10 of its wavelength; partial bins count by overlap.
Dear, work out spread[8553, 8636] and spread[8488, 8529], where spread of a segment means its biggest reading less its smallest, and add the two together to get 3.0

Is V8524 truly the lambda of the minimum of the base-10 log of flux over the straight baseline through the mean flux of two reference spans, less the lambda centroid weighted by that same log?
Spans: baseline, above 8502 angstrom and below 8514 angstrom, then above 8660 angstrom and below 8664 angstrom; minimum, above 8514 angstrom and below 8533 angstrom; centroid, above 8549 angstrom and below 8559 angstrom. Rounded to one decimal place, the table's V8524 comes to -22.7 angstrom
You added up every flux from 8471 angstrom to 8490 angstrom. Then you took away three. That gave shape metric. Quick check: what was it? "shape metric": 228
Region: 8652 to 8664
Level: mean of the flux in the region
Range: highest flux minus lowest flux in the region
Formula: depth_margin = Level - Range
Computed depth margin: 17.6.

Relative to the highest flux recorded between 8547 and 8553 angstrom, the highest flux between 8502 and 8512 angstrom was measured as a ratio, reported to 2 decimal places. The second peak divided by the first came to 1.00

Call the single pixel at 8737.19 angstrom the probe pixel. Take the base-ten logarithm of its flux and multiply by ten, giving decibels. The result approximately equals 13.69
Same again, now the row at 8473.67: 13.64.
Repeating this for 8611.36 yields 13.65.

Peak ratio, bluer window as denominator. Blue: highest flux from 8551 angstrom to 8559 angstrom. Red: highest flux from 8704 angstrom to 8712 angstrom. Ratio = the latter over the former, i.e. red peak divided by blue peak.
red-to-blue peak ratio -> 1.02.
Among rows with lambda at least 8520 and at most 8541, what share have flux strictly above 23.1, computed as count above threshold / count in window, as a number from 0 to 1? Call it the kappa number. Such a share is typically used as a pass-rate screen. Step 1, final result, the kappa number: 0.0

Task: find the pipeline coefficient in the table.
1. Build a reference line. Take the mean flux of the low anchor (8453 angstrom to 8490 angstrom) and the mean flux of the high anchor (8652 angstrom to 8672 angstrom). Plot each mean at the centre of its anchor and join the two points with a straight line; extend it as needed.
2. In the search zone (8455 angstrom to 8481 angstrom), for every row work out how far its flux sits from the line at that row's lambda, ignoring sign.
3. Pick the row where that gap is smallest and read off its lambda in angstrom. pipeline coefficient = 8461.97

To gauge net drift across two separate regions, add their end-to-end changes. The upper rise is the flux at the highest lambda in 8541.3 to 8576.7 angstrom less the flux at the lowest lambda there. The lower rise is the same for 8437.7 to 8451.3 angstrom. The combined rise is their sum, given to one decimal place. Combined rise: 6.6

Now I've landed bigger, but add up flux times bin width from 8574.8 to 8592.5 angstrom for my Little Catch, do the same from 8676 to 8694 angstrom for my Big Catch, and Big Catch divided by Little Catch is 0.97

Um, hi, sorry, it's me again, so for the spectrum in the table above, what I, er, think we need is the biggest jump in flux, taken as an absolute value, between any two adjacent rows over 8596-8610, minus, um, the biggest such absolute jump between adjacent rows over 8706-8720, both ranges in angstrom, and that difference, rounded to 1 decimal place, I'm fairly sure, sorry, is 0.1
